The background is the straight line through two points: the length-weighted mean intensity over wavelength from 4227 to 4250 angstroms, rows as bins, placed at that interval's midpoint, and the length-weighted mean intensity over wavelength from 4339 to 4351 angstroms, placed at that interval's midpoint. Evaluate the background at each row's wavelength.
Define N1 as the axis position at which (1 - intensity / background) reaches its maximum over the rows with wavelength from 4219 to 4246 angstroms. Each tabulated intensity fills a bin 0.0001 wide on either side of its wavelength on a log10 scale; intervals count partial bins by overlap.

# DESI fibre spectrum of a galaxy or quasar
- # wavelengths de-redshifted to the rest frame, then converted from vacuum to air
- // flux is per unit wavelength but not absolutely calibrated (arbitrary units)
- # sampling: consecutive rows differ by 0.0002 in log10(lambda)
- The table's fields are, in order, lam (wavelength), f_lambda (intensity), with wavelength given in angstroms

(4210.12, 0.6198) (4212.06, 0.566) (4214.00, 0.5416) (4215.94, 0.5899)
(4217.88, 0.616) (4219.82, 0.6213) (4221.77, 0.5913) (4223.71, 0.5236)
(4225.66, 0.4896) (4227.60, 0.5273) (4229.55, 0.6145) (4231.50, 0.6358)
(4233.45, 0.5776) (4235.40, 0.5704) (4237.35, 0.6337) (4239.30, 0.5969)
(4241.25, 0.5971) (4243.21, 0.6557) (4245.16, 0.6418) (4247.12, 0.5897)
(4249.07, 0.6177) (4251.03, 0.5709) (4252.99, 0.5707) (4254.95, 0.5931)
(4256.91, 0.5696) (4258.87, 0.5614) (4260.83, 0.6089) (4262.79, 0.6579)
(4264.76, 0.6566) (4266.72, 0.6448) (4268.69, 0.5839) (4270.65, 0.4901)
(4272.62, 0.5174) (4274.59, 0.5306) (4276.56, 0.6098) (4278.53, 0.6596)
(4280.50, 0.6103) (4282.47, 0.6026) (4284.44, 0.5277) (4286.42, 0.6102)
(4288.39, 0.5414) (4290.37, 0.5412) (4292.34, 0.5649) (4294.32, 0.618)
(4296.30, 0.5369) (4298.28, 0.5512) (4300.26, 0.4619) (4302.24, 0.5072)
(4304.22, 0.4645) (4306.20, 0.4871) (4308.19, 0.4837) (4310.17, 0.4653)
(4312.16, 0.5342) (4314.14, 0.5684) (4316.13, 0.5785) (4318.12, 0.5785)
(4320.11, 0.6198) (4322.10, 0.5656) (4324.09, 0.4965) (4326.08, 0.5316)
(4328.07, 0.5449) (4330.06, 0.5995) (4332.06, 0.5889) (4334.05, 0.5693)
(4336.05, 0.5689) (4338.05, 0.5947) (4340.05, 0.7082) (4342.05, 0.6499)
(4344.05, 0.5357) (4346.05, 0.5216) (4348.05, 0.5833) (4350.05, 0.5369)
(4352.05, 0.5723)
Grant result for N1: 4225.66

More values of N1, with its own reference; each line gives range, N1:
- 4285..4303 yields 4300.26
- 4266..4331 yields 4300.26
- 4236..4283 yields 4270.65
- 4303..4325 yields 4304.22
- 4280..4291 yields 4284.44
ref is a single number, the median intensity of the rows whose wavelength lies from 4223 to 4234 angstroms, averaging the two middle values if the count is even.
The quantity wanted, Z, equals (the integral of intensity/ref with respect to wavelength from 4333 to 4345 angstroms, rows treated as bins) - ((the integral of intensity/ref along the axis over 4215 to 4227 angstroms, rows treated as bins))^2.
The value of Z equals -141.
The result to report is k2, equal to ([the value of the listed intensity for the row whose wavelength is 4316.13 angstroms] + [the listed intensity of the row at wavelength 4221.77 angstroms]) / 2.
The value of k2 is 0.585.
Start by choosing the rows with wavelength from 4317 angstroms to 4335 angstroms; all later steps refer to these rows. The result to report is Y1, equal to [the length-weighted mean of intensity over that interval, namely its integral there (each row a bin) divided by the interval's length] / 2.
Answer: 0.283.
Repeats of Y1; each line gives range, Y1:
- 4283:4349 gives 0.277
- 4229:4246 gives 0.307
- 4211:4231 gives 0.285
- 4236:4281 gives 0.299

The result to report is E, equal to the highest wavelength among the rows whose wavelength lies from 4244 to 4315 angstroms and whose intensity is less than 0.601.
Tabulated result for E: 4314.14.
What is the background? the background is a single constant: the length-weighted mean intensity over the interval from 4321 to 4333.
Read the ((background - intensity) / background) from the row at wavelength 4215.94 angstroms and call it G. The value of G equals -0.06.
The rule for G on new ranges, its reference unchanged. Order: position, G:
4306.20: 0.12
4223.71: 0.06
